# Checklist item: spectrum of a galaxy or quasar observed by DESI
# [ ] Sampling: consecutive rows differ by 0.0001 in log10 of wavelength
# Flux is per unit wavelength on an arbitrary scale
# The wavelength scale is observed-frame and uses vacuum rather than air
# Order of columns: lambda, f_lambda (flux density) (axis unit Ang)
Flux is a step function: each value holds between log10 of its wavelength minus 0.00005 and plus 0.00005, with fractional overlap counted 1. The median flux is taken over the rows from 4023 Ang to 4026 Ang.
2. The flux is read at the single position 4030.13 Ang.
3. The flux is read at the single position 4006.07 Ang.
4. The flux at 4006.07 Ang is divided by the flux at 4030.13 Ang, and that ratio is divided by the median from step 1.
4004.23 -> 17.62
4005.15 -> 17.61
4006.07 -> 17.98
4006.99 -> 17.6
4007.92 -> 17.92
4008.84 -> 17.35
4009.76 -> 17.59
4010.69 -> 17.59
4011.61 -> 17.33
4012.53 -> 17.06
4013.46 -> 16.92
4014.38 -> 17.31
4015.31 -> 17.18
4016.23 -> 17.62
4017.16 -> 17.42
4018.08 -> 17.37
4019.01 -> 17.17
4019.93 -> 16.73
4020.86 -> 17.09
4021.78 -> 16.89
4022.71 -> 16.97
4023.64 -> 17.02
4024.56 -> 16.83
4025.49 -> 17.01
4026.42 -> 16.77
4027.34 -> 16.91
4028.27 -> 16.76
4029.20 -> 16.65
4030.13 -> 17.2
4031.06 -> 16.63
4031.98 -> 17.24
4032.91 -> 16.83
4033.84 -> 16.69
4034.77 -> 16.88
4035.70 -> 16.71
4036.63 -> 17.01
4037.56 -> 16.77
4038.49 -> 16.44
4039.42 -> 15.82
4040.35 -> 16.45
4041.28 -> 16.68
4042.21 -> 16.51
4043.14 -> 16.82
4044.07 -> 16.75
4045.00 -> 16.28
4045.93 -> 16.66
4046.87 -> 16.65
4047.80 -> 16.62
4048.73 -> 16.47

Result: 0.0615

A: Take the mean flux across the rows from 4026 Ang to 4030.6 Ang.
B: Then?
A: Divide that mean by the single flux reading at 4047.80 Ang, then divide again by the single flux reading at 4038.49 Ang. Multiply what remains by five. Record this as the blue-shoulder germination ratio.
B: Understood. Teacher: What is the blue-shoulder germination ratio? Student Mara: 0.308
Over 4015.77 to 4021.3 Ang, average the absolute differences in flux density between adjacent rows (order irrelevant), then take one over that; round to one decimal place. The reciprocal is 4.0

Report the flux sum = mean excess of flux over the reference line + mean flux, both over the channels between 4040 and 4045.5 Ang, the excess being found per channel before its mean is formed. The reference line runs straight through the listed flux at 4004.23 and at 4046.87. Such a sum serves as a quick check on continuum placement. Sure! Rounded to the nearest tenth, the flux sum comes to 16.4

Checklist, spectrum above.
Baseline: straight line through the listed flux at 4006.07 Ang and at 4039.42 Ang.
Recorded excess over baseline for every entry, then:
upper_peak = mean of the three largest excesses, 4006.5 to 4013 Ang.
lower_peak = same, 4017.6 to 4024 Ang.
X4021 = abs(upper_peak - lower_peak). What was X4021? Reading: 0.20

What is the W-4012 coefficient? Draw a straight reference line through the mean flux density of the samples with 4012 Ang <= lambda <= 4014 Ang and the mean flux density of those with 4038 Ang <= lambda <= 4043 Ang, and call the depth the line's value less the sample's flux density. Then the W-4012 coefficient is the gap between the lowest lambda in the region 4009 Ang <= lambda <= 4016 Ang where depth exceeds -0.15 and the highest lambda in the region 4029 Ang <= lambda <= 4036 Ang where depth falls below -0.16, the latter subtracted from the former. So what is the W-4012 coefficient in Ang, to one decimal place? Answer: -23.2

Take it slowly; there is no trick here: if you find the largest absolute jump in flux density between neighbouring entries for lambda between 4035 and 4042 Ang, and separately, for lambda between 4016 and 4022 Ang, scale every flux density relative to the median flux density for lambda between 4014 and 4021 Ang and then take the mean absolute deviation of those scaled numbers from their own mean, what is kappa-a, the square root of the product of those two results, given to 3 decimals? 0.095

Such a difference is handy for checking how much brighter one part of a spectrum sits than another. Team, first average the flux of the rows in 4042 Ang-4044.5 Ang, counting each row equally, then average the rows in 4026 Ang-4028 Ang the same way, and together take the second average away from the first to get -0.15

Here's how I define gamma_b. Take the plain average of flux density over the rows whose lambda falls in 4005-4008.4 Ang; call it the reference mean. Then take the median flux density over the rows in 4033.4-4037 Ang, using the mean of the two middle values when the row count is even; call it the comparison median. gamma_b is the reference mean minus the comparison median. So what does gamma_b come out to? 1.0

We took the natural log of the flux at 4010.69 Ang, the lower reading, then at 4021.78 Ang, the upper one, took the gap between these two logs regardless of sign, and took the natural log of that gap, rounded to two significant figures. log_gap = -3.2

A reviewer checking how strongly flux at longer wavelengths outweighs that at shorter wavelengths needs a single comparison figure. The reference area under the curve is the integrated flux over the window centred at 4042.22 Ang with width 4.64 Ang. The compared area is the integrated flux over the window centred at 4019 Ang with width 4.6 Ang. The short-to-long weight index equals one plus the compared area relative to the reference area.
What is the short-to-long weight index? 2.0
